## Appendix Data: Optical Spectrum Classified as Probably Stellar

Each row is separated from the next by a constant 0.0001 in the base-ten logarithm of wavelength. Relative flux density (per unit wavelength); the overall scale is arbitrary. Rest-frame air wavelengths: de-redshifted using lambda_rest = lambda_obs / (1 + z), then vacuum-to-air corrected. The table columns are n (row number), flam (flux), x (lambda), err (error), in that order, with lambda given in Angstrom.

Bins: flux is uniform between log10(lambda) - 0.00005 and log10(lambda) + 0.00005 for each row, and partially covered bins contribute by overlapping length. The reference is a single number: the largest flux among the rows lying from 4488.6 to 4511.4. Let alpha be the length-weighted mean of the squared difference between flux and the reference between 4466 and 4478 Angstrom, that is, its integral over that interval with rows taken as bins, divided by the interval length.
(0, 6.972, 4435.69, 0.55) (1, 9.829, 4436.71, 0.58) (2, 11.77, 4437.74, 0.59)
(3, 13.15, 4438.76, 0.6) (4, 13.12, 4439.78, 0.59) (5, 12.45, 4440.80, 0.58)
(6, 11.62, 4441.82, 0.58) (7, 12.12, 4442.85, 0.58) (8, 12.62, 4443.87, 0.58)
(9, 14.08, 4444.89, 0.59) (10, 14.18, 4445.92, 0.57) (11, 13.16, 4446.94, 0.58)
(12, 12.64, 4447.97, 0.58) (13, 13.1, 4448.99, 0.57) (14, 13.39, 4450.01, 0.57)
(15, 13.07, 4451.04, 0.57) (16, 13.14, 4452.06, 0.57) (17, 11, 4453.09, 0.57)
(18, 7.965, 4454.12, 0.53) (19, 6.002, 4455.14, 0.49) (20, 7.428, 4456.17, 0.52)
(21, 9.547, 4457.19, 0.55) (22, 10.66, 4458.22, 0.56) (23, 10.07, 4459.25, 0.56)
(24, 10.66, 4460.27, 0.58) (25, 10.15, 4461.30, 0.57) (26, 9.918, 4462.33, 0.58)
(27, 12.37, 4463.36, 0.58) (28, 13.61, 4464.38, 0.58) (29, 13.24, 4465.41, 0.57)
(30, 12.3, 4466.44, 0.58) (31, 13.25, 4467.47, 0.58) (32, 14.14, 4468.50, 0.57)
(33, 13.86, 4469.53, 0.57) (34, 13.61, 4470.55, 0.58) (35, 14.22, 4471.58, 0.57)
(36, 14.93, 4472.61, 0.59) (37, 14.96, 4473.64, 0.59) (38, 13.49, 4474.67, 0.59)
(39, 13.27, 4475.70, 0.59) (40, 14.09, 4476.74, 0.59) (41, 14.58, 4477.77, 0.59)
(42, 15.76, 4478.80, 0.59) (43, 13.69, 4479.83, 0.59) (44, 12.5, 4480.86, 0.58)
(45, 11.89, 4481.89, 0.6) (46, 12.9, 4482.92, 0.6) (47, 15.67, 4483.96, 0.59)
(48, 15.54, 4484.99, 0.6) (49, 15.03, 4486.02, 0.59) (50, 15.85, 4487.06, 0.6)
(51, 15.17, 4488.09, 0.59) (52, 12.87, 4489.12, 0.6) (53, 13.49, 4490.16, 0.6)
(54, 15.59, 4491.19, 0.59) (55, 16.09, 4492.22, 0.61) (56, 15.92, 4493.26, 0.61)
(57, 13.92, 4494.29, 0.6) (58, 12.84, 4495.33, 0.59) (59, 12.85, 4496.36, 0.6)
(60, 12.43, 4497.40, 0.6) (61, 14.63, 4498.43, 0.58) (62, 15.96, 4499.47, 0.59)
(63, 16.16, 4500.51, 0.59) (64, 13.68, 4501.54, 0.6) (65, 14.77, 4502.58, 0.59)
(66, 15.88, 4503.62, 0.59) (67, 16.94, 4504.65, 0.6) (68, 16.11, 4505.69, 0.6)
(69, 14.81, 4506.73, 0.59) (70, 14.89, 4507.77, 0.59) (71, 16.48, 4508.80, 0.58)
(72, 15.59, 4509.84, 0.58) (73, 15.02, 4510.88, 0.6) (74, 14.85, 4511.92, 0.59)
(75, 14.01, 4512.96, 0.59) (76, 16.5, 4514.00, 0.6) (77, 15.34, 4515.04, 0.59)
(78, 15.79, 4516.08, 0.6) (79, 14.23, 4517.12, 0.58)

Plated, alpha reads 9.9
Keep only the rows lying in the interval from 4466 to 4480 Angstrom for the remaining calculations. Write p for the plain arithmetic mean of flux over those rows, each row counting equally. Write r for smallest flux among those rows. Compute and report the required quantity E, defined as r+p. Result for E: 26.3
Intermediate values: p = 14.0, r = 12.3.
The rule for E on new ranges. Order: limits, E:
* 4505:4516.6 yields 29.4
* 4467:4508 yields 26.3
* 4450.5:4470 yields 17.2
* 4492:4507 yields 27.3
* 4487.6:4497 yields 27.1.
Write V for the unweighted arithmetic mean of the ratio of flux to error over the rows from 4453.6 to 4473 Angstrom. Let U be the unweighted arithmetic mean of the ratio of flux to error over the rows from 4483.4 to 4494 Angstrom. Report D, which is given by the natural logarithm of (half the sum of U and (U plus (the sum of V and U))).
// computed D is 3.87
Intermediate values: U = 25.3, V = 20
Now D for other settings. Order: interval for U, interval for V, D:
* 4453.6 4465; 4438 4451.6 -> 3.63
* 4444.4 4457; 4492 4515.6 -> 3.77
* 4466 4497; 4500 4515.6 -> 3.89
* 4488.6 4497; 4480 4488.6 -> 3.86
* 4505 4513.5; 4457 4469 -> 3.89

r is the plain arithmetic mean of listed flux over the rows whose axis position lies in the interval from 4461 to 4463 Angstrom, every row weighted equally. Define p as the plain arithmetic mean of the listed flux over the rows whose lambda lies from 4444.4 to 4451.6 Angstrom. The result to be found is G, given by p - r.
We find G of 3.3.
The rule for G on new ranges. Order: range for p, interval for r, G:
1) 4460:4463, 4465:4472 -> -3.3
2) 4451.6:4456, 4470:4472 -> -4.4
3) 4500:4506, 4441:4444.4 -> 3.5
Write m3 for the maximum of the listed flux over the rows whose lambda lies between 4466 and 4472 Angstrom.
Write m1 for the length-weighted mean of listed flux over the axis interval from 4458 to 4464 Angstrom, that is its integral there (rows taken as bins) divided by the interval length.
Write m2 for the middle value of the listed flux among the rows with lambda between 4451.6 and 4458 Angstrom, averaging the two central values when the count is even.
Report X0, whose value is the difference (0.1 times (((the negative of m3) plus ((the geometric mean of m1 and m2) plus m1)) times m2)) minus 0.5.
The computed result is 5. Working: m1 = 10.7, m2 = 8.8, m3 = 14.22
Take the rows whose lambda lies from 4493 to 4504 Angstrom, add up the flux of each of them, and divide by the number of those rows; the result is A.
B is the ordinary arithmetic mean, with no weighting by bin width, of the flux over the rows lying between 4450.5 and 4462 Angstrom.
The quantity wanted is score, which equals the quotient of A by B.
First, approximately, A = 14.5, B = 10.0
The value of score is 1.45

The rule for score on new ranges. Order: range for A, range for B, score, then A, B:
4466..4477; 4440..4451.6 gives 1.07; 13.8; 12.9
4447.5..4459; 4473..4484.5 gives 0.77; 10.7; 13.9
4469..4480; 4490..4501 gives 0.98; 14.2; 14.5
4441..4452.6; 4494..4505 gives 0.89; 13.0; 14.6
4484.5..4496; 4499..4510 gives 0.95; 14.8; 15.6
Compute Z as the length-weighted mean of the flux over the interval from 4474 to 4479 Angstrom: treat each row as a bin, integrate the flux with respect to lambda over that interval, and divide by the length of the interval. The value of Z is 14.1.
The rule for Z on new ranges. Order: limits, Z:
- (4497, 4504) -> 14.8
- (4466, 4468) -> 12.8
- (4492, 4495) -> 15.0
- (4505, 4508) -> 15.4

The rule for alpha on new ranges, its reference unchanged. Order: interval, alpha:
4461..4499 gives 11.8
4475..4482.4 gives 12.0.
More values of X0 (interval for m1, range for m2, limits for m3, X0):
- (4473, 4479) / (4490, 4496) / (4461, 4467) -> 22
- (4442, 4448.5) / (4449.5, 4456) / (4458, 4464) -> 15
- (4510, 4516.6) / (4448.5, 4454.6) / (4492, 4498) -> 17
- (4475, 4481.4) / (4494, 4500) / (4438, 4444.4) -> 19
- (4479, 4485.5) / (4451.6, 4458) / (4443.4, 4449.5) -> 9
